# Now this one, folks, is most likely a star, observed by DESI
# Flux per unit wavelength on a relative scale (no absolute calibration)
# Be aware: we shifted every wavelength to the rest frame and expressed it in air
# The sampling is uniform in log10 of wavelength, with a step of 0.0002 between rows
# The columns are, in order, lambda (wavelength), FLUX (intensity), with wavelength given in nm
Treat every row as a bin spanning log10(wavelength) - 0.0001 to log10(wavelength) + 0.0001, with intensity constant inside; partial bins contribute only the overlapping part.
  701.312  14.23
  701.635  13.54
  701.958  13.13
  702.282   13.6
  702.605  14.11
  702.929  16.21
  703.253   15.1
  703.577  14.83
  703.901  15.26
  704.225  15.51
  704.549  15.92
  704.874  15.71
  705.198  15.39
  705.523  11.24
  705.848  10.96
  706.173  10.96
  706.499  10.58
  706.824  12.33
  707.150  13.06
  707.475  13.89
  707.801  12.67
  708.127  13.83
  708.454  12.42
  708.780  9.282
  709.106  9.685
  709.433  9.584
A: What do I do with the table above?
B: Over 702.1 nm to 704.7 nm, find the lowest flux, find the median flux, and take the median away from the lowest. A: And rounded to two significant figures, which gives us -1.6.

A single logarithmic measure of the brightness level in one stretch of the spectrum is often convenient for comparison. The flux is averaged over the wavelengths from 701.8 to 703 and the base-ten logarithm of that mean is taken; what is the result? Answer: 1.15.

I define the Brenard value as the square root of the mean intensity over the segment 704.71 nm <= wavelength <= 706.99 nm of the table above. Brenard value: 3.5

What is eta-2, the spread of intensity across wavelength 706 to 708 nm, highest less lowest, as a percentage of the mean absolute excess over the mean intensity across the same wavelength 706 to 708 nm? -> 336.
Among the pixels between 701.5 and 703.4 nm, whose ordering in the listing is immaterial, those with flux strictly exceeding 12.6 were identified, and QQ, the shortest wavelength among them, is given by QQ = 701.635 nm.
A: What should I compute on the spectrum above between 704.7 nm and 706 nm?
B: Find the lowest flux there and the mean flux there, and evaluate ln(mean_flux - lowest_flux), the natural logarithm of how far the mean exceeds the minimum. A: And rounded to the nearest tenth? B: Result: 0.9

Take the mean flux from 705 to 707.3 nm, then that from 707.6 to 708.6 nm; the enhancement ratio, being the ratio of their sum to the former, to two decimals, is 2.07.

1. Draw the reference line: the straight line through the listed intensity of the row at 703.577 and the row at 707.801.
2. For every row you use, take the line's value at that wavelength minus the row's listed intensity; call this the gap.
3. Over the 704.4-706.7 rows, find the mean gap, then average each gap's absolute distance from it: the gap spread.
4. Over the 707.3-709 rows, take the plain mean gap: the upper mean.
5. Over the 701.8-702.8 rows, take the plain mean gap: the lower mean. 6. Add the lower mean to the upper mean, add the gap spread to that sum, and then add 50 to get 54.0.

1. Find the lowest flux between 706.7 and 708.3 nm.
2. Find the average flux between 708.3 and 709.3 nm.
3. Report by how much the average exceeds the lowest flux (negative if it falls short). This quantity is -2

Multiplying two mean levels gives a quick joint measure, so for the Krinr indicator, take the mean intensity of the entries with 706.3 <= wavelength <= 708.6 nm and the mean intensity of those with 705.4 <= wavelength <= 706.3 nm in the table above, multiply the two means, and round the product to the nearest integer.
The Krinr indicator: 140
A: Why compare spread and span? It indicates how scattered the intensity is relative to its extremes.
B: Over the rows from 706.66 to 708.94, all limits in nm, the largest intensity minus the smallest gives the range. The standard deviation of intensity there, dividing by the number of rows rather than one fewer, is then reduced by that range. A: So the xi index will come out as -3.2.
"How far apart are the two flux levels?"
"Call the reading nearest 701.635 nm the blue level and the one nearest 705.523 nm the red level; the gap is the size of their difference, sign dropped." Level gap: 2.3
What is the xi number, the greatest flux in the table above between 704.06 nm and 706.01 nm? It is 15.92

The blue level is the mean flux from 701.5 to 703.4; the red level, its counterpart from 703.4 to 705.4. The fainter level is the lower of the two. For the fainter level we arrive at 14.3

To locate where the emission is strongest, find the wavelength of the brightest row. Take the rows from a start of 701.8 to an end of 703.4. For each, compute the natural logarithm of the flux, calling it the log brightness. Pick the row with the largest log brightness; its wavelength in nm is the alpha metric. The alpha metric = 702.929 nm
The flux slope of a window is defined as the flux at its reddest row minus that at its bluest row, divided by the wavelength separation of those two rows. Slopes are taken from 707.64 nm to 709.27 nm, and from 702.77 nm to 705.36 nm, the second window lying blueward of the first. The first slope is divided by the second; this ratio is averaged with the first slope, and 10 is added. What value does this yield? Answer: 12.0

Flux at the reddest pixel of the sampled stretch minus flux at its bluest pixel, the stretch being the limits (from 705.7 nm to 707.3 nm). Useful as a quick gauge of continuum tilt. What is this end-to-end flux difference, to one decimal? 2.1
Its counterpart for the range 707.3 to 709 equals -4.6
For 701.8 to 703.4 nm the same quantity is 2.0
